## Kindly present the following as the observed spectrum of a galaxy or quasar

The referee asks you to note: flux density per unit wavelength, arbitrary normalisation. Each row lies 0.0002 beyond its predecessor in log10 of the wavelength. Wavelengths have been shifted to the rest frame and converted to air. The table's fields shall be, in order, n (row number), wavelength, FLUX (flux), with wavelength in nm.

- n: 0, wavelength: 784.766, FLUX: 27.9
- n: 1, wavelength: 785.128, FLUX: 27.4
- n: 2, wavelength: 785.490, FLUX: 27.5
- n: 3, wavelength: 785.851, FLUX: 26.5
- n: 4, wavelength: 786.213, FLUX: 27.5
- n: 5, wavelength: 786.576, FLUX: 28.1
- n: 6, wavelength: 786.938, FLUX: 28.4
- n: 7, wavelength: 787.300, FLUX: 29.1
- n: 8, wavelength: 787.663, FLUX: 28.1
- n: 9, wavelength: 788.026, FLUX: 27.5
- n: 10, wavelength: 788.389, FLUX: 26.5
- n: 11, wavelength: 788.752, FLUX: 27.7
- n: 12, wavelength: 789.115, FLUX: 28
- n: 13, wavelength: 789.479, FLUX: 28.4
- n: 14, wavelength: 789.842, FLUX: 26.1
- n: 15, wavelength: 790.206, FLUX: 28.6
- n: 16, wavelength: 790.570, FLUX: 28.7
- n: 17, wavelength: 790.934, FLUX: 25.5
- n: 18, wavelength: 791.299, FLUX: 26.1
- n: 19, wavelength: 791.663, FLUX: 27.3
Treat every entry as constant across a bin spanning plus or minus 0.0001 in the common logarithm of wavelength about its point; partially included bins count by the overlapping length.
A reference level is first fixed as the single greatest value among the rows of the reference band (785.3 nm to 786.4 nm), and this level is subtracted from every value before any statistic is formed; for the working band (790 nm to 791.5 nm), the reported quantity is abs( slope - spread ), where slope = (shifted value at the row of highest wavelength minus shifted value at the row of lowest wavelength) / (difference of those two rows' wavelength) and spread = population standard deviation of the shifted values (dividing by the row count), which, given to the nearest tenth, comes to 3.7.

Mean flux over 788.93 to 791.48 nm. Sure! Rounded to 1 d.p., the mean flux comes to 27.3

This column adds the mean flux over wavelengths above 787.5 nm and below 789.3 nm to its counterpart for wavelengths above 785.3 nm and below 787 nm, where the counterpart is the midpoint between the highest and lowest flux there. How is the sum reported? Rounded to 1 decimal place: 55.0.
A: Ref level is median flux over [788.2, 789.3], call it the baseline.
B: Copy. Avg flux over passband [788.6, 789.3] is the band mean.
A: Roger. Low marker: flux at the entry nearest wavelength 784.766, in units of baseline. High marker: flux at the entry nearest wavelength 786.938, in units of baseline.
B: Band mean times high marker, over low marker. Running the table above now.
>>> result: 28.3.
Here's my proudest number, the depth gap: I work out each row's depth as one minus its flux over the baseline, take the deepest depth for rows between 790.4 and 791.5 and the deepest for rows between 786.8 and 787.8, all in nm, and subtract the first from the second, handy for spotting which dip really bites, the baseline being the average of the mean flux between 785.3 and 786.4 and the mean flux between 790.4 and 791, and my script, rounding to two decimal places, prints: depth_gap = -0.10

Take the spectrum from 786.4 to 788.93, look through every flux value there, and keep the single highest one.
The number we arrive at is 29.1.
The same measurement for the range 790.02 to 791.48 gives 28.7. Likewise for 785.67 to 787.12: 28.4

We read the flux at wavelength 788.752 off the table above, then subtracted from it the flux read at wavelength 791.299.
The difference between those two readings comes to 1.6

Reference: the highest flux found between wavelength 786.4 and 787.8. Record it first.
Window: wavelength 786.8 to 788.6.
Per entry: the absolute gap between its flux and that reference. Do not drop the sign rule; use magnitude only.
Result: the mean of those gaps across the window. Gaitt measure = 1.2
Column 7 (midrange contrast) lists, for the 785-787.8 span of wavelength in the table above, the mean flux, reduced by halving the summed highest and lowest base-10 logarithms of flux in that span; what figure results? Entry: 26.4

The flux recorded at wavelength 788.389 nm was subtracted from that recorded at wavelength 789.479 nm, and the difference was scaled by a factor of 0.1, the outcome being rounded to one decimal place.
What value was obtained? 0.2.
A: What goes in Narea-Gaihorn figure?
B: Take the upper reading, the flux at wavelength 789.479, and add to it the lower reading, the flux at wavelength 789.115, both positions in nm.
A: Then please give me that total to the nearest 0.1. 56.4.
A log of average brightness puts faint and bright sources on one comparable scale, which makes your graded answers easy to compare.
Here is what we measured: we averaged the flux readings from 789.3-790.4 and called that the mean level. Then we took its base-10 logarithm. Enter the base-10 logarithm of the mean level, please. 1.44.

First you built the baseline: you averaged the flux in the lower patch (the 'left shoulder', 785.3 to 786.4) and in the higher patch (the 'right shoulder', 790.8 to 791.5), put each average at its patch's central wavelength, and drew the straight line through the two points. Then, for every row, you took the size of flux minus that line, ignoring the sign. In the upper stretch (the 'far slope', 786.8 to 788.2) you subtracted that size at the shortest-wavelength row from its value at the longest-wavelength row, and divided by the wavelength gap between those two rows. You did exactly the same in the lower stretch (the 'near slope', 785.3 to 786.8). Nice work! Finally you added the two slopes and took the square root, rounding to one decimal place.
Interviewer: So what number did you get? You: 0.5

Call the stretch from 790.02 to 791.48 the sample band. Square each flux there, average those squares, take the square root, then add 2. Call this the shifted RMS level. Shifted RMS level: 29.3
